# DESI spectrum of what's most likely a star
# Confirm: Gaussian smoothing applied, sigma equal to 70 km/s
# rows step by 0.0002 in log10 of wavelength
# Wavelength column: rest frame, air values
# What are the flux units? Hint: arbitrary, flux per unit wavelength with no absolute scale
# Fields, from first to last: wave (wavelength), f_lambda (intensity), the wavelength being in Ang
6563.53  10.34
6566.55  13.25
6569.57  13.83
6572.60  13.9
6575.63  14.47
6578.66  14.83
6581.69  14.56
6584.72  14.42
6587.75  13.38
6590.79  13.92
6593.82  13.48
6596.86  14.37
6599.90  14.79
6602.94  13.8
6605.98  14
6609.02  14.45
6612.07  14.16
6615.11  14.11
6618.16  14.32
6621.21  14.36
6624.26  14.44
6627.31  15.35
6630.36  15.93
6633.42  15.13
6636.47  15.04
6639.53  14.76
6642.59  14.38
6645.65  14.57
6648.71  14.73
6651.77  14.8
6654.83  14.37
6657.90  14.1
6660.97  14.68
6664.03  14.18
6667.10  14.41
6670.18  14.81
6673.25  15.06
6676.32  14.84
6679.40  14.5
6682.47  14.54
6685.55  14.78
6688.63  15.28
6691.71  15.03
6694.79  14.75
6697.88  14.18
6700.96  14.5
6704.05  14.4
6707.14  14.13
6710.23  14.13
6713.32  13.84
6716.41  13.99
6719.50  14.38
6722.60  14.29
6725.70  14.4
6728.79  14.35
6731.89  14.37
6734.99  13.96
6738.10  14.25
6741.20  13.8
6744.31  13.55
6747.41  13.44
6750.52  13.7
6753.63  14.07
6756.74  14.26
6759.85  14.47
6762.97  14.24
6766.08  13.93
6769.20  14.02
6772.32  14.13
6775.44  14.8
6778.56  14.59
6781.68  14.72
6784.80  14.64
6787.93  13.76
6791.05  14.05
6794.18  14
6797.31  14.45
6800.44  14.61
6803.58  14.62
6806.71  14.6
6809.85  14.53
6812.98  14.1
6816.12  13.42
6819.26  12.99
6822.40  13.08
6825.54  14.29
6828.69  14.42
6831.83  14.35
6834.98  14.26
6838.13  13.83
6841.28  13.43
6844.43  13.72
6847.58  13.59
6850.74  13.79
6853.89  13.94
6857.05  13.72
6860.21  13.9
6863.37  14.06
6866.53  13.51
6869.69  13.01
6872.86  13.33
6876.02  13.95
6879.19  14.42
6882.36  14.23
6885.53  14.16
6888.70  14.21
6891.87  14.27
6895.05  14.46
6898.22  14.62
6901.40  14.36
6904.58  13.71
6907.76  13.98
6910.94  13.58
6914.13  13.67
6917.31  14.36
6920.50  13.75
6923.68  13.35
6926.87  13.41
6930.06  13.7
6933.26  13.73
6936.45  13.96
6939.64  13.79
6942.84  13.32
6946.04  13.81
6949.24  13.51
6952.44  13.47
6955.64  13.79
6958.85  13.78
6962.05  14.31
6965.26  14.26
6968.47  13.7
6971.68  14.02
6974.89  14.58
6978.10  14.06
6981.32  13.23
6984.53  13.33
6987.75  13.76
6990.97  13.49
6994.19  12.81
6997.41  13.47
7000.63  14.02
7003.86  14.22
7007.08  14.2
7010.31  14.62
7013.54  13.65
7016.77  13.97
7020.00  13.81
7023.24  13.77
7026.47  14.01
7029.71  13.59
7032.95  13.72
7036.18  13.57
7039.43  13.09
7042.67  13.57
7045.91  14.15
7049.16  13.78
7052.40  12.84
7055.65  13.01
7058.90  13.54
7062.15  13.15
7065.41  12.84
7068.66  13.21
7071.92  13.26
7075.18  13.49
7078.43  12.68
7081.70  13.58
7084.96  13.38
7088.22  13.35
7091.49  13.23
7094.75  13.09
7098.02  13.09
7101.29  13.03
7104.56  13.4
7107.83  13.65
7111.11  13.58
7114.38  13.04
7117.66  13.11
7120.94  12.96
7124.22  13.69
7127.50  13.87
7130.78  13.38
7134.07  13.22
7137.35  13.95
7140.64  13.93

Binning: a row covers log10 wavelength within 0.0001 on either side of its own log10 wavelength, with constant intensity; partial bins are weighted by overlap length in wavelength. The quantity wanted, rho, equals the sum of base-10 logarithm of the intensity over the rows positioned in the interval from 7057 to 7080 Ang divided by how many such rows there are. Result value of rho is 1.119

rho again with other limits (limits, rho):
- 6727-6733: 1.157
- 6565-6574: 1.135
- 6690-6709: 1.161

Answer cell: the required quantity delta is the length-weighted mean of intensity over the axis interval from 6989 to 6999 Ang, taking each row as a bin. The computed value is 13.3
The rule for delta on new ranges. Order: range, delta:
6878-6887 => 14.3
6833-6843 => 13.9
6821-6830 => 13.9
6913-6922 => 13.9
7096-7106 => 13.2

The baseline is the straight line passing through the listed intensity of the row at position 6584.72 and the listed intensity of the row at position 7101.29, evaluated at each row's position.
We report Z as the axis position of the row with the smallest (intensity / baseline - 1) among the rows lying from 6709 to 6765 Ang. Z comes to 6747.41 Ang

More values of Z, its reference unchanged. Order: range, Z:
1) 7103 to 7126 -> 7120.94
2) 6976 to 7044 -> 6994.19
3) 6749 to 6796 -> 6750.52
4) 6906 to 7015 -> 6994.19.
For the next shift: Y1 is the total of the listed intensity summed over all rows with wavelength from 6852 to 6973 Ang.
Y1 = 527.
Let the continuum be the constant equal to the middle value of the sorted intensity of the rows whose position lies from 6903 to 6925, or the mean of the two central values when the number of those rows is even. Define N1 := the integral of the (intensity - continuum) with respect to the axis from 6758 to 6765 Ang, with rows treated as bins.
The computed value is 4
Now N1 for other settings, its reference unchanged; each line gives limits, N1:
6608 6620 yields 7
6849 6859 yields 1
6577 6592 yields 8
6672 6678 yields 7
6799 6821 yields 9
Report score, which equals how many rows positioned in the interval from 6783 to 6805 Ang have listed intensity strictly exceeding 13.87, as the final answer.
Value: 6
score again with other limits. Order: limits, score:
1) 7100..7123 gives 0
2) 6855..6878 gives 3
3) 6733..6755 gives 3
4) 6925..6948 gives 1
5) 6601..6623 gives 6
